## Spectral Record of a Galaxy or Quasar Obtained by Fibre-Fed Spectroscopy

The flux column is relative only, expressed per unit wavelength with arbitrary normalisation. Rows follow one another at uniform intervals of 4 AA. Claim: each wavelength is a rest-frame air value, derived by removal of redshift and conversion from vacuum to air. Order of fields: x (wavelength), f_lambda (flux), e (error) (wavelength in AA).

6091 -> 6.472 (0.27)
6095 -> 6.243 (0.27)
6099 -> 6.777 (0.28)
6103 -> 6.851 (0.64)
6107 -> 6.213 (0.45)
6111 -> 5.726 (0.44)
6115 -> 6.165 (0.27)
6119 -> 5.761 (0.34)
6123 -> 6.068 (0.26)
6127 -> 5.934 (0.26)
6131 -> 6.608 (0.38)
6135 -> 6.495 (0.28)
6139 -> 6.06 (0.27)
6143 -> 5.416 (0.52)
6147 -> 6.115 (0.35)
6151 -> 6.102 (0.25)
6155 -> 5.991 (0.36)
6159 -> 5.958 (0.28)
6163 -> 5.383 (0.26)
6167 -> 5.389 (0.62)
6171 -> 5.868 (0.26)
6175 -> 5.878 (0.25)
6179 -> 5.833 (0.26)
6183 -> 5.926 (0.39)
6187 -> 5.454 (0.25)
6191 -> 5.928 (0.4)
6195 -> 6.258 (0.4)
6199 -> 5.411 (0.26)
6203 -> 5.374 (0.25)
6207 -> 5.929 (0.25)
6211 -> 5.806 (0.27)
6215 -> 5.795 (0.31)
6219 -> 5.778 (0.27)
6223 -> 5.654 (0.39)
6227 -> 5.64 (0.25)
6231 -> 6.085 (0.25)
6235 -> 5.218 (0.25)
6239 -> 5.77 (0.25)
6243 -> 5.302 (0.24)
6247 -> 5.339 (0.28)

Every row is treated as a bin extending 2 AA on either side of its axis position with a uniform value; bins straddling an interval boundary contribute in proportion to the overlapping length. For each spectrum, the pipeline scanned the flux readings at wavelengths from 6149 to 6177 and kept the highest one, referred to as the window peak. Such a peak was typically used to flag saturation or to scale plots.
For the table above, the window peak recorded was 6.102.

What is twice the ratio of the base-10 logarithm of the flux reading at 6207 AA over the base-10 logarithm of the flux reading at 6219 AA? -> 2.03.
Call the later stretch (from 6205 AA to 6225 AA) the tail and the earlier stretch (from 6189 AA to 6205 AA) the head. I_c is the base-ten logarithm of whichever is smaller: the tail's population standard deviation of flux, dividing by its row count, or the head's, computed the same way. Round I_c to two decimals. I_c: -1.06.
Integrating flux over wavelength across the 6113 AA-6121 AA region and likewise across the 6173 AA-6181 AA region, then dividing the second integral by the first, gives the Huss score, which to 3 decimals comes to 0.982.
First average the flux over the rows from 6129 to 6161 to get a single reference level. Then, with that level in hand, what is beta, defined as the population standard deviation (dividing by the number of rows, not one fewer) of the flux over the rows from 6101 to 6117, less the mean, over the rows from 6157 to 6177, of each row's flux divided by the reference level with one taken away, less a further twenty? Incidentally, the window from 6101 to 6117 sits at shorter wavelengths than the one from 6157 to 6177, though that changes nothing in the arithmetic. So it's -19.5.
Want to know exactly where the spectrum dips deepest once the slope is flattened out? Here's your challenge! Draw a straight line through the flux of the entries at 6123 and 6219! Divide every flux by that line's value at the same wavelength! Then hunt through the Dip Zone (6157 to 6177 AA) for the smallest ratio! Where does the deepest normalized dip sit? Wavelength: 6163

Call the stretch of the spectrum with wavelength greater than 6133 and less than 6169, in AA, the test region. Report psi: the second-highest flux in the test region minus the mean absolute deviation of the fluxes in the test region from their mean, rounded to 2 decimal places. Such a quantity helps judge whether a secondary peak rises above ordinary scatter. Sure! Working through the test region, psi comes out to 5.79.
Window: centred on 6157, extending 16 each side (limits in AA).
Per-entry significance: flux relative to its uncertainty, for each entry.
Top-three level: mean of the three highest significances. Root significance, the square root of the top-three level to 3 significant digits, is 4.77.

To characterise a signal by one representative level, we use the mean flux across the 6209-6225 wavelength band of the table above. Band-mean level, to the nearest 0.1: 5.8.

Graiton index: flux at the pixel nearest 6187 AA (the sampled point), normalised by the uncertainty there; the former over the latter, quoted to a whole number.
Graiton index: 22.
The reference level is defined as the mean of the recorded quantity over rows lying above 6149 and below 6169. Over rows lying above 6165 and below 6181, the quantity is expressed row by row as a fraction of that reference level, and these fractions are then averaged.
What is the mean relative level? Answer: 0.996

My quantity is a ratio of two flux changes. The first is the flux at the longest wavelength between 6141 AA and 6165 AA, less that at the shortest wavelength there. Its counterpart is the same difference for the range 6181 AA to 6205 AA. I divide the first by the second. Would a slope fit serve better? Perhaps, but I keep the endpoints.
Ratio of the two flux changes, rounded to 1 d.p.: 0.1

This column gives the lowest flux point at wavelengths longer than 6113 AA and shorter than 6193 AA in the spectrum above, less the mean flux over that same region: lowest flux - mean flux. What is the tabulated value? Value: -0.53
